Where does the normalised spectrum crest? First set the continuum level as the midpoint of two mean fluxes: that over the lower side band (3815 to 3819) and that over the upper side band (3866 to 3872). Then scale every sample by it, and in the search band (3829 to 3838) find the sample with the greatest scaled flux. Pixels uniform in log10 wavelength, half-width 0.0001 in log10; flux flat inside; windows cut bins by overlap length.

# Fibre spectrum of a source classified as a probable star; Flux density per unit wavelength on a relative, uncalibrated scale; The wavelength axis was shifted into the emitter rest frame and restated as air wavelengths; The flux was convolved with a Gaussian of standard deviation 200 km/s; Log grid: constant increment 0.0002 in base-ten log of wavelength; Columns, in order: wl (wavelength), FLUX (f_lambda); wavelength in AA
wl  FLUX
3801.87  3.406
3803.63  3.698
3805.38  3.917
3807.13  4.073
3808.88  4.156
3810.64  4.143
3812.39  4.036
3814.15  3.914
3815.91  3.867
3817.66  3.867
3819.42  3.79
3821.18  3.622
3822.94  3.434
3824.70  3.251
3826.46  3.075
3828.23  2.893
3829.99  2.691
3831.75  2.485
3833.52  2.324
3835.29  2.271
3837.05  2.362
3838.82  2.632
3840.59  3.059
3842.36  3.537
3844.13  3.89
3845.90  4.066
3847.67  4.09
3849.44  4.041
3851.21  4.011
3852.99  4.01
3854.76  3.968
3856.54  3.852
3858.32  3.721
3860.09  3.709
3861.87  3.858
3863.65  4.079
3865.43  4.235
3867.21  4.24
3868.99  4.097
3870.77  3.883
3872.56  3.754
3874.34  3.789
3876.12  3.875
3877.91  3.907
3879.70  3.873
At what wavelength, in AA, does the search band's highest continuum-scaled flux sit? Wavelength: 3829.99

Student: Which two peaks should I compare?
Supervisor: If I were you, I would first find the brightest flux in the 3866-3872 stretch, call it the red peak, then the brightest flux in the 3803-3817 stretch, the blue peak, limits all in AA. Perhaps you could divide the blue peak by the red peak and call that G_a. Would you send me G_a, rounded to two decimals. 0.98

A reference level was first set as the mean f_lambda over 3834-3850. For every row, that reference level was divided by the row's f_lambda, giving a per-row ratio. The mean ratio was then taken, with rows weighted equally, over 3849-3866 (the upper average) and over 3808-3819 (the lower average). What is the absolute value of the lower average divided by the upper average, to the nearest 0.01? 0.99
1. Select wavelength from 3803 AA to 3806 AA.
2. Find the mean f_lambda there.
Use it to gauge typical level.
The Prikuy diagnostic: 3.81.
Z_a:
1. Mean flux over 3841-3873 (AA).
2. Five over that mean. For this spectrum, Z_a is 1.27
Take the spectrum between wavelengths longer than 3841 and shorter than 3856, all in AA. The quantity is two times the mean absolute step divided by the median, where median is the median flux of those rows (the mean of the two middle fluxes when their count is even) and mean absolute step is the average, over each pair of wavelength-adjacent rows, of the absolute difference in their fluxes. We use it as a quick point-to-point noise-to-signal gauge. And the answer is 0.048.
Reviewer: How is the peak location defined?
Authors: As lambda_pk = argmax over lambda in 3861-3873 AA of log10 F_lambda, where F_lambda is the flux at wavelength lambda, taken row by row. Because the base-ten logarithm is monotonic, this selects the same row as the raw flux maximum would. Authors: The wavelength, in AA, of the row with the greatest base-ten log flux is 3867.21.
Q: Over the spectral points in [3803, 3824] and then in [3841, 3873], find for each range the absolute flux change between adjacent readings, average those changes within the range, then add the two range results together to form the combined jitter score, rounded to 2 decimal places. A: 0.22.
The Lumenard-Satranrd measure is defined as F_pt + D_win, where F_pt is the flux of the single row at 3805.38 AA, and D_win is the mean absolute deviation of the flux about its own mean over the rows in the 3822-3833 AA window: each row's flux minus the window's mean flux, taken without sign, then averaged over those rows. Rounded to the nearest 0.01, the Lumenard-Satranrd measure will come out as 4.20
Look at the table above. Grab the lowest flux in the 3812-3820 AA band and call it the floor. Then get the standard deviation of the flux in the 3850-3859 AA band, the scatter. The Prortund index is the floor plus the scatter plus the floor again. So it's 7.7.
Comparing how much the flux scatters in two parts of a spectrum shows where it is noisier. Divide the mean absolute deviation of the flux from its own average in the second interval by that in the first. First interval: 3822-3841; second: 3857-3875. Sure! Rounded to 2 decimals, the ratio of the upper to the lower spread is 0.54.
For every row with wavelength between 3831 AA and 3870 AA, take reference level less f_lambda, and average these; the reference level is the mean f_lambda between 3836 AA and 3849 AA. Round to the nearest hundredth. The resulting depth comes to -0.19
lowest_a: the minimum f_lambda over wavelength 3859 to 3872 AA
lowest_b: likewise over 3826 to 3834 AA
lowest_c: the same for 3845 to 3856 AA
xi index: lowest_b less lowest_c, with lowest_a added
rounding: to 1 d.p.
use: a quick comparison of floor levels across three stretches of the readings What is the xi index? 2.1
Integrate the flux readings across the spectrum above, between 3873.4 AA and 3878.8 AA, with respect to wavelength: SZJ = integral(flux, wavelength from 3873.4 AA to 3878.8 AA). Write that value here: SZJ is 21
